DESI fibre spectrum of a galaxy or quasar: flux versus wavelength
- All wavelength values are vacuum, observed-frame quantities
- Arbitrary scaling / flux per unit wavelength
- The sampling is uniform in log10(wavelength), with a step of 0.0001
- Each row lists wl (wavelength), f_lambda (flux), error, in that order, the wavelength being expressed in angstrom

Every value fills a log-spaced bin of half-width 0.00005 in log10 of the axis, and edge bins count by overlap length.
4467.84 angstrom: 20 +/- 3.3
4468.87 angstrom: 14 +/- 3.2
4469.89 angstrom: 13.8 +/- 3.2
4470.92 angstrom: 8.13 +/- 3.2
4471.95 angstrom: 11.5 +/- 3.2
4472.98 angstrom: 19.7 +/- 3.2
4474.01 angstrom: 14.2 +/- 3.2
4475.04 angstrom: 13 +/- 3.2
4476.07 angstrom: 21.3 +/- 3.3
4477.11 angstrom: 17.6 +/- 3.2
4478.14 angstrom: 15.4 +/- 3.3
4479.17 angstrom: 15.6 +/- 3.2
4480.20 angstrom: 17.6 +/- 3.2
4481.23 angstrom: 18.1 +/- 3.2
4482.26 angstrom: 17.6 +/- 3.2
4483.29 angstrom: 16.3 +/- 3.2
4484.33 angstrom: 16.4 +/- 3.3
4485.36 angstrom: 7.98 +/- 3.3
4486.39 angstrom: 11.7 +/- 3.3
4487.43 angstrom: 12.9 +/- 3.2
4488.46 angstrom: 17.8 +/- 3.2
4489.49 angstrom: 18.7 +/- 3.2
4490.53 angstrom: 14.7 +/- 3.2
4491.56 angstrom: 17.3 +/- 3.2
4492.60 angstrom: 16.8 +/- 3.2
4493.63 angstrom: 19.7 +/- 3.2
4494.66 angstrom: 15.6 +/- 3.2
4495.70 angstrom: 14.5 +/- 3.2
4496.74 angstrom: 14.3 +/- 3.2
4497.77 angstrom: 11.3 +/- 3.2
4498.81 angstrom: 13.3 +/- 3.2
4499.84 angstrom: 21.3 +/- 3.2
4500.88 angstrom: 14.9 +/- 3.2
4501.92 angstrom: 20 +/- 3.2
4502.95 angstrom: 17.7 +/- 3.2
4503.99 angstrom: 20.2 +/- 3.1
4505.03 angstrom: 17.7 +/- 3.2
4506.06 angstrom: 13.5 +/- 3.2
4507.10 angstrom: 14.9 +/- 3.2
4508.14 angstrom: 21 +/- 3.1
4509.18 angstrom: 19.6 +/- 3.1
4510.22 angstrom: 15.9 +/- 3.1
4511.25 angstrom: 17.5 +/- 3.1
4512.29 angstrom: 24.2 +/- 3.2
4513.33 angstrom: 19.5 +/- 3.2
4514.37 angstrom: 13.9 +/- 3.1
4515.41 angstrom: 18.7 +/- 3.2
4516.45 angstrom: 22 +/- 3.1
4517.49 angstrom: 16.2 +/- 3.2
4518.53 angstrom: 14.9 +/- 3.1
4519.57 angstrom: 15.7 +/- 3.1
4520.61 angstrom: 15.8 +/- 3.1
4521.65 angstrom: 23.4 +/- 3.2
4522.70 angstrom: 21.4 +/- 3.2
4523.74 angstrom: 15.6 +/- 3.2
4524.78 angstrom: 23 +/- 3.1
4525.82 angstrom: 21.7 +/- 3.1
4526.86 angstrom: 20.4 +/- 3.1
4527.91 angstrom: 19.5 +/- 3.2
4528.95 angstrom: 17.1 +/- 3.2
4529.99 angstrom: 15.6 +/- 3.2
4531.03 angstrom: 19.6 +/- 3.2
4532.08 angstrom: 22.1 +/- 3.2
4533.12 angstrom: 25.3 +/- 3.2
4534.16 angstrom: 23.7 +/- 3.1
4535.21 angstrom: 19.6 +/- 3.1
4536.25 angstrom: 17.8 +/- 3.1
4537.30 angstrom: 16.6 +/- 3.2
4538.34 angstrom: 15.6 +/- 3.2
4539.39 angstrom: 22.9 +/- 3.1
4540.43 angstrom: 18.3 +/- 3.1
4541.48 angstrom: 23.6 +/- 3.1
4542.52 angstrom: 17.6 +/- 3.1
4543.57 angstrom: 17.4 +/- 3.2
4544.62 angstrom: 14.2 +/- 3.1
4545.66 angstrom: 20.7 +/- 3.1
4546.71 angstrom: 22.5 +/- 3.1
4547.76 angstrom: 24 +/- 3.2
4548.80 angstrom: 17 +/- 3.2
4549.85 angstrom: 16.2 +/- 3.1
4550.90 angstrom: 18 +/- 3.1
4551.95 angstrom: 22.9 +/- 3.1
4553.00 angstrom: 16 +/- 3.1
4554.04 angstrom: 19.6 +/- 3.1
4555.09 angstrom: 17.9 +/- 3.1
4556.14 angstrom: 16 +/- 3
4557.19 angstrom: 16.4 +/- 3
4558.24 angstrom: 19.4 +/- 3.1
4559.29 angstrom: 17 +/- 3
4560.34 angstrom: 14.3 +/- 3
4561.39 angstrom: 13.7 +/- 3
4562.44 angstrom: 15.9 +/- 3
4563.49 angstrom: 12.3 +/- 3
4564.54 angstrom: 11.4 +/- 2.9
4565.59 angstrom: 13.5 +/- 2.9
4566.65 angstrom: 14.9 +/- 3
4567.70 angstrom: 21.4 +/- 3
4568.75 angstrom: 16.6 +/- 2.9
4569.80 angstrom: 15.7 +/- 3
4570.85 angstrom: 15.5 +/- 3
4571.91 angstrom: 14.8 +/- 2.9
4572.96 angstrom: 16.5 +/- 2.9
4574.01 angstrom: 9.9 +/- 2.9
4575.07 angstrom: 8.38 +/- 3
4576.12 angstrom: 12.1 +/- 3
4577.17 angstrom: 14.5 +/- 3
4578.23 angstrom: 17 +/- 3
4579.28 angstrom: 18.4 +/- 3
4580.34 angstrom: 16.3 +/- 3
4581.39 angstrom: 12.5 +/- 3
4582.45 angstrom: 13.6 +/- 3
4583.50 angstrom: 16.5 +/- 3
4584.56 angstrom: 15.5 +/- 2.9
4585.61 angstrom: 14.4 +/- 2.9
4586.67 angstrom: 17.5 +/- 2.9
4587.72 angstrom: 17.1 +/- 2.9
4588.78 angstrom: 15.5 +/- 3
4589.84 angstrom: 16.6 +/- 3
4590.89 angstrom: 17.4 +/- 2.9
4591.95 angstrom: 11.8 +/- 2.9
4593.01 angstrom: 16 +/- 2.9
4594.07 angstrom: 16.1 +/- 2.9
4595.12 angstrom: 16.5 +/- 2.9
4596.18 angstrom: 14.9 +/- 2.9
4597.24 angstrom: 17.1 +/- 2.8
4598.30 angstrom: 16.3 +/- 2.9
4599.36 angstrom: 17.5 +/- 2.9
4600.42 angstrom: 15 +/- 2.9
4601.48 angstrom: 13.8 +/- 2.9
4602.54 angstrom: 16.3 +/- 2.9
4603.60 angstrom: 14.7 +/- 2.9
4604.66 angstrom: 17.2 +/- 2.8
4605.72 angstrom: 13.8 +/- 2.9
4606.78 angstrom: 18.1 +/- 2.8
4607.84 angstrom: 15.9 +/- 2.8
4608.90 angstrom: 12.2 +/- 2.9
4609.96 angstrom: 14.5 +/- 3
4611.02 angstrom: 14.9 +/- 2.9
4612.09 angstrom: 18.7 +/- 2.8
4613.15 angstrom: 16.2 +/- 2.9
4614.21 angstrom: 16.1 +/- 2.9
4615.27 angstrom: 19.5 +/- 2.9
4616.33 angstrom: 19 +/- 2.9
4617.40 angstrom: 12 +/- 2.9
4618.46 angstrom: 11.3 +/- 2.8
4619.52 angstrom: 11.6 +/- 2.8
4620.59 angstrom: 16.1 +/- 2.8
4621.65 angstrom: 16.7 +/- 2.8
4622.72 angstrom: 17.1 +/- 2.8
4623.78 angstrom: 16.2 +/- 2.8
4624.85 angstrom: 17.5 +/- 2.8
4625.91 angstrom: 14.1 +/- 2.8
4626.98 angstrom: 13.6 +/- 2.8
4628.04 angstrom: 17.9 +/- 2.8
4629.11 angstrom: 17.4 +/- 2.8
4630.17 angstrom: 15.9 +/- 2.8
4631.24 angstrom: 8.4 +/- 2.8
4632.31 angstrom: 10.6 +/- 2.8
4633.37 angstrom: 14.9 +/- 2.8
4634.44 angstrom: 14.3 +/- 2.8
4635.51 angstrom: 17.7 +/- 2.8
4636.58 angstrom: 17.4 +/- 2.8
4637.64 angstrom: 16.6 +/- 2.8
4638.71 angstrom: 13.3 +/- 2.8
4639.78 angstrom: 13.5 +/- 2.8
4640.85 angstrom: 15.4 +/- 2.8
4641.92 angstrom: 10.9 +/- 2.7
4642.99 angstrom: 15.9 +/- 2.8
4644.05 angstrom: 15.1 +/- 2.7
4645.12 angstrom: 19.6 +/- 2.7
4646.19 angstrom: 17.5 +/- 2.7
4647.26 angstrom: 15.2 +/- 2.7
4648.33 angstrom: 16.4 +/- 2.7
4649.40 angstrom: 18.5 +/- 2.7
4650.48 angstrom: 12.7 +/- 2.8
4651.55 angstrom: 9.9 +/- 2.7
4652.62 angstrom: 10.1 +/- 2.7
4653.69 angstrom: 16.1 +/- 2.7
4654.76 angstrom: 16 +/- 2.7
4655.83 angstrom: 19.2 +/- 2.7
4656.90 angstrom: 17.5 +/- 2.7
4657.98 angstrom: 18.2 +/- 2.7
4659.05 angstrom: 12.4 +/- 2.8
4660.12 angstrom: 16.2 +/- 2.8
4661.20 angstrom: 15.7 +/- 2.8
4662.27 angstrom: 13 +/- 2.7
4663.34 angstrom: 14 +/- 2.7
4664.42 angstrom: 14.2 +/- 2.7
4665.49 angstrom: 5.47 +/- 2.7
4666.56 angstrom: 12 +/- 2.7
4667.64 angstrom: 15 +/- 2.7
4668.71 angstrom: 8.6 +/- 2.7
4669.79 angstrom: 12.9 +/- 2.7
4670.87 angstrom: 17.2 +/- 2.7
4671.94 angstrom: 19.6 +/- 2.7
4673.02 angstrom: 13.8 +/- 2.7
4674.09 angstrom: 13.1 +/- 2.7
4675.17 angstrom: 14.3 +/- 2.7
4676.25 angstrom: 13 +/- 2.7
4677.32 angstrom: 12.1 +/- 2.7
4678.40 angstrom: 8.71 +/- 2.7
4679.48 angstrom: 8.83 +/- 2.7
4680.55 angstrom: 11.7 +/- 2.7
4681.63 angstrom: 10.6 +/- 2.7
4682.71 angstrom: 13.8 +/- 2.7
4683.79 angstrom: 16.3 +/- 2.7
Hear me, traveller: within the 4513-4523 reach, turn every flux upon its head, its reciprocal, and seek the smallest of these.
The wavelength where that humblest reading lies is 4521.65 angstrom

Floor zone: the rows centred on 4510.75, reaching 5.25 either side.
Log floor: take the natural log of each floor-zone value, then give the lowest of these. 2.60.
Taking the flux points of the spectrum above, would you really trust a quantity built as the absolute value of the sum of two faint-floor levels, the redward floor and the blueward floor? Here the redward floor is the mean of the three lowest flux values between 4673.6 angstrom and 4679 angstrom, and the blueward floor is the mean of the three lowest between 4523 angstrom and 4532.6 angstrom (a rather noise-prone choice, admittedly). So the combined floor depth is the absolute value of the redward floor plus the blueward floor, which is 27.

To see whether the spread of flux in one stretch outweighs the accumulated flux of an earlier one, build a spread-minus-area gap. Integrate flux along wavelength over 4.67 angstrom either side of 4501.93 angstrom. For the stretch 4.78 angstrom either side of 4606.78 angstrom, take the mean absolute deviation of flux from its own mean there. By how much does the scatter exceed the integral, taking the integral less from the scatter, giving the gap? -154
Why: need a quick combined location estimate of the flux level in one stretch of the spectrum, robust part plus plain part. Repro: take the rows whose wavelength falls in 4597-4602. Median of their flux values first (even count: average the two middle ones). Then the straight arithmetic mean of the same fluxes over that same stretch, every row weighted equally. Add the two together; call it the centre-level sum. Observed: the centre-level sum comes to 32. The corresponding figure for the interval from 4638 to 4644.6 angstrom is 28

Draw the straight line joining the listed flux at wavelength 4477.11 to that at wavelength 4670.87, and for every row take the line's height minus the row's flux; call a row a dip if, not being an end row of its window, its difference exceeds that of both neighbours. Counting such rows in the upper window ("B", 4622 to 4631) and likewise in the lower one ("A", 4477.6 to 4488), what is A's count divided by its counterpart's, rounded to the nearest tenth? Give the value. 1.0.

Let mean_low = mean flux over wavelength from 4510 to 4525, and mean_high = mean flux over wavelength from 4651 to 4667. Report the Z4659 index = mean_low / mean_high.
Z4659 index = 1.3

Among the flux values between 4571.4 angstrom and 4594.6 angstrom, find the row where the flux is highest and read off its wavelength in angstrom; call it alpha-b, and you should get 4579.28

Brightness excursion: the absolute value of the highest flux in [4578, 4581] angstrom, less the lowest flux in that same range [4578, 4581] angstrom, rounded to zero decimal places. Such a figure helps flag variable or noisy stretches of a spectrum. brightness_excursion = 2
